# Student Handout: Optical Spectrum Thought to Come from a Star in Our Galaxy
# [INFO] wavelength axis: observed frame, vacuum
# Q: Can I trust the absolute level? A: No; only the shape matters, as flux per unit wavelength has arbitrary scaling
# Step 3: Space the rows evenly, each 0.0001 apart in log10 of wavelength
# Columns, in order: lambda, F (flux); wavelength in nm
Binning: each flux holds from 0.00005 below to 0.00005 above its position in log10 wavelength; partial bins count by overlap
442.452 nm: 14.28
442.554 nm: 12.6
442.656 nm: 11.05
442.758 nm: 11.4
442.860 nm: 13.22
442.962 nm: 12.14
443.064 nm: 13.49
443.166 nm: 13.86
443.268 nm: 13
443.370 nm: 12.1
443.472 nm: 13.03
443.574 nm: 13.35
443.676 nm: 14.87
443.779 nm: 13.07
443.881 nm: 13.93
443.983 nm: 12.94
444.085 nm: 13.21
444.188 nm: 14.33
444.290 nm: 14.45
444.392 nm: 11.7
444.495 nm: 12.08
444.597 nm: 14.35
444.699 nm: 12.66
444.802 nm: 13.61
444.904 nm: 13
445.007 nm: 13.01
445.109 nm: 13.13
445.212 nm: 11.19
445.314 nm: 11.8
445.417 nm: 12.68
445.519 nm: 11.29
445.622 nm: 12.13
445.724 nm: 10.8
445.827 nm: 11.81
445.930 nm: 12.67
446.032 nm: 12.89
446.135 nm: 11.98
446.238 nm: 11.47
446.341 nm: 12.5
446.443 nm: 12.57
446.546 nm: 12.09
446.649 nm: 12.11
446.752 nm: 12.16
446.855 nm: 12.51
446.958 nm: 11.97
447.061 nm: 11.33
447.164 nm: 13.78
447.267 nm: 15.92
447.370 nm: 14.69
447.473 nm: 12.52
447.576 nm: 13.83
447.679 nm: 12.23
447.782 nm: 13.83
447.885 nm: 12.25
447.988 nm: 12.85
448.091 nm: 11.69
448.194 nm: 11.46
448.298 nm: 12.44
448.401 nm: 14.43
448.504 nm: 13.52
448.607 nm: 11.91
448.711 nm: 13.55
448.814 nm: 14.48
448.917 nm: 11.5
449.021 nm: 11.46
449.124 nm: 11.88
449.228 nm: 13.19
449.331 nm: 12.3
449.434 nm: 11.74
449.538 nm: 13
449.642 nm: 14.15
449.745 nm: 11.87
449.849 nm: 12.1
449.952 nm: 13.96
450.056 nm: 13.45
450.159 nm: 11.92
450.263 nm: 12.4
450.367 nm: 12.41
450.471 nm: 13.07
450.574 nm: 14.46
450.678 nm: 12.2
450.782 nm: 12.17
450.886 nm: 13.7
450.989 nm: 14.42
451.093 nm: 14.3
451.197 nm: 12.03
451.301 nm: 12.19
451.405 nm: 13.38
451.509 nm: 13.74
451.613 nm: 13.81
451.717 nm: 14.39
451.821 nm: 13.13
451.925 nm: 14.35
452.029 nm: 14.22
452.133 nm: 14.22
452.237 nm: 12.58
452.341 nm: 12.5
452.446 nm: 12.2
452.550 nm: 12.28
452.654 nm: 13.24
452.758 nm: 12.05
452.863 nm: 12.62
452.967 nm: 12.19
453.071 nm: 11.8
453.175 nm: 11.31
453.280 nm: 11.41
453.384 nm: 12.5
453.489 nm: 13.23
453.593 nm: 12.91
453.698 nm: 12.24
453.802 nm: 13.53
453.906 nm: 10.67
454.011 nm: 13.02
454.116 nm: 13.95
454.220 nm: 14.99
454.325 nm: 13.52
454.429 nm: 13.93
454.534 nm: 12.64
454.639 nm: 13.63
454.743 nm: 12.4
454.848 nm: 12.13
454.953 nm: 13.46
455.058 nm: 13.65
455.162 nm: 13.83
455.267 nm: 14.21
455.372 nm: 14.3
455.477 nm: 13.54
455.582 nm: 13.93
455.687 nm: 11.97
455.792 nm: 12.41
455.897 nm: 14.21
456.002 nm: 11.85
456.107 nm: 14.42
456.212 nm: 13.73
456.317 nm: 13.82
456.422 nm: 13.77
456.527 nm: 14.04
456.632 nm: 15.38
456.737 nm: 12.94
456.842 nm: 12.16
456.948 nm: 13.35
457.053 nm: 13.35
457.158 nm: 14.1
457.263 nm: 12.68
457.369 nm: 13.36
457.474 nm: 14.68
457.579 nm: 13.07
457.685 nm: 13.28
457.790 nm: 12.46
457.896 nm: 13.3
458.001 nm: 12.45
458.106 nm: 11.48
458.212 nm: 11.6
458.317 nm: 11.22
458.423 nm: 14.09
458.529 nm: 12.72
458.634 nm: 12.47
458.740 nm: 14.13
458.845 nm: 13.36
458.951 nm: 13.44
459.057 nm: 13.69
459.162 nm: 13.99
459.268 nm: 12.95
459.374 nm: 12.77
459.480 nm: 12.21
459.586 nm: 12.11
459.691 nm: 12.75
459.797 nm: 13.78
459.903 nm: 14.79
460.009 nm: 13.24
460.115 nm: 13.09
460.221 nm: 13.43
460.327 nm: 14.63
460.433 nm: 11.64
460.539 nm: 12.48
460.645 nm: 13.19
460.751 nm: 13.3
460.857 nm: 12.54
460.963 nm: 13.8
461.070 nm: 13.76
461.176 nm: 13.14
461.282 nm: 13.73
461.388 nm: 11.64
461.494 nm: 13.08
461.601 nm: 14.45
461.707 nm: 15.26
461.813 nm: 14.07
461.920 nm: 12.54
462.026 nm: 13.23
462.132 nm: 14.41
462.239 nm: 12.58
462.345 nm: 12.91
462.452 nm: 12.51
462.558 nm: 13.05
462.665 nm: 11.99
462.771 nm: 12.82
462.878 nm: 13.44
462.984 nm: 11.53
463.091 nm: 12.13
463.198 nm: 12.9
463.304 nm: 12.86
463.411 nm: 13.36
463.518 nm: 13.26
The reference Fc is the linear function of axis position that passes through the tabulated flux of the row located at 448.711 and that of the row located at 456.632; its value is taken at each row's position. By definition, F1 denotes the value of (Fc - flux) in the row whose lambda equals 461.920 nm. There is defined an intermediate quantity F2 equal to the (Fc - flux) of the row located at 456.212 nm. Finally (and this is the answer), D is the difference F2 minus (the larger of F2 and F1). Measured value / -2.5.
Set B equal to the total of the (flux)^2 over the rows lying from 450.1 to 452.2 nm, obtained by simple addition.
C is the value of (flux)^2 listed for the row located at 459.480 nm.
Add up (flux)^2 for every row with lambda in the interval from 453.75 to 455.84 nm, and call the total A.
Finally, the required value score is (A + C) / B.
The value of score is 1.04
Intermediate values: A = 3549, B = 3568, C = 149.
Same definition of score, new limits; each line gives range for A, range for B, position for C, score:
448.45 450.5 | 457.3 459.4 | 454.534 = 1.00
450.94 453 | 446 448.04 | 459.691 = 1.11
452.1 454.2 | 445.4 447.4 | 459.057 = 1.06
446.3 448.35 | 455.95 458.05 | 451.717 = 0.96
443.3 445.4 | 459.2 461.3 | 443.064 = 1.04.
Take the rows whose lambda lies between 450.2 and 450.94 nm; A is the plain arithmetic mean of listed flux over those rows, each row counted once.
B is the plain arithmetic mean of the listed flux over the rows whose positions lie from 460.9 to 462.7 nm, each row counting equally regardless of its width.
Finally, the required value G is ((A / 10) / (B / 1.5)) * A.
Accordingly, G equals 1.88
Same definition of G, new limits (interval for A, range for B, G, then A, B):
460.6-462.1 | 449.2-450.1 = 2.10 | 13.4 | 12.9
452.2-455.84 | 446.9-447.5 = 1.86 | 12.9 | 13.4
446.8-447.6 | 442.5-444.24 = 2.04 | 13.3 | 13.0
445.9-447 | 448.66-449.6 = 1.80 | 12.3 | 12.6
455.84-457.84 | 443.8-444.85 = 2.05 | 13.5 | 13.3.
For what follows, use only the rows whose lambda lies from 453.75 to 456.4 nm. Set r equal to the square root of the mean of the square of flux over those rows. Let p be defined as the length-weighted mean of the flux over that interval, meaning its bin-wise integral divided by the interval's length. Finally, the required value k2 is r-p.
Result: 0.030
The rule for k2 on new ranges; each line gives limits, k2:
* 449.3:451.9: 0.012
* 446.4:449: 0.071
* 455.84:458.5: 0.047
